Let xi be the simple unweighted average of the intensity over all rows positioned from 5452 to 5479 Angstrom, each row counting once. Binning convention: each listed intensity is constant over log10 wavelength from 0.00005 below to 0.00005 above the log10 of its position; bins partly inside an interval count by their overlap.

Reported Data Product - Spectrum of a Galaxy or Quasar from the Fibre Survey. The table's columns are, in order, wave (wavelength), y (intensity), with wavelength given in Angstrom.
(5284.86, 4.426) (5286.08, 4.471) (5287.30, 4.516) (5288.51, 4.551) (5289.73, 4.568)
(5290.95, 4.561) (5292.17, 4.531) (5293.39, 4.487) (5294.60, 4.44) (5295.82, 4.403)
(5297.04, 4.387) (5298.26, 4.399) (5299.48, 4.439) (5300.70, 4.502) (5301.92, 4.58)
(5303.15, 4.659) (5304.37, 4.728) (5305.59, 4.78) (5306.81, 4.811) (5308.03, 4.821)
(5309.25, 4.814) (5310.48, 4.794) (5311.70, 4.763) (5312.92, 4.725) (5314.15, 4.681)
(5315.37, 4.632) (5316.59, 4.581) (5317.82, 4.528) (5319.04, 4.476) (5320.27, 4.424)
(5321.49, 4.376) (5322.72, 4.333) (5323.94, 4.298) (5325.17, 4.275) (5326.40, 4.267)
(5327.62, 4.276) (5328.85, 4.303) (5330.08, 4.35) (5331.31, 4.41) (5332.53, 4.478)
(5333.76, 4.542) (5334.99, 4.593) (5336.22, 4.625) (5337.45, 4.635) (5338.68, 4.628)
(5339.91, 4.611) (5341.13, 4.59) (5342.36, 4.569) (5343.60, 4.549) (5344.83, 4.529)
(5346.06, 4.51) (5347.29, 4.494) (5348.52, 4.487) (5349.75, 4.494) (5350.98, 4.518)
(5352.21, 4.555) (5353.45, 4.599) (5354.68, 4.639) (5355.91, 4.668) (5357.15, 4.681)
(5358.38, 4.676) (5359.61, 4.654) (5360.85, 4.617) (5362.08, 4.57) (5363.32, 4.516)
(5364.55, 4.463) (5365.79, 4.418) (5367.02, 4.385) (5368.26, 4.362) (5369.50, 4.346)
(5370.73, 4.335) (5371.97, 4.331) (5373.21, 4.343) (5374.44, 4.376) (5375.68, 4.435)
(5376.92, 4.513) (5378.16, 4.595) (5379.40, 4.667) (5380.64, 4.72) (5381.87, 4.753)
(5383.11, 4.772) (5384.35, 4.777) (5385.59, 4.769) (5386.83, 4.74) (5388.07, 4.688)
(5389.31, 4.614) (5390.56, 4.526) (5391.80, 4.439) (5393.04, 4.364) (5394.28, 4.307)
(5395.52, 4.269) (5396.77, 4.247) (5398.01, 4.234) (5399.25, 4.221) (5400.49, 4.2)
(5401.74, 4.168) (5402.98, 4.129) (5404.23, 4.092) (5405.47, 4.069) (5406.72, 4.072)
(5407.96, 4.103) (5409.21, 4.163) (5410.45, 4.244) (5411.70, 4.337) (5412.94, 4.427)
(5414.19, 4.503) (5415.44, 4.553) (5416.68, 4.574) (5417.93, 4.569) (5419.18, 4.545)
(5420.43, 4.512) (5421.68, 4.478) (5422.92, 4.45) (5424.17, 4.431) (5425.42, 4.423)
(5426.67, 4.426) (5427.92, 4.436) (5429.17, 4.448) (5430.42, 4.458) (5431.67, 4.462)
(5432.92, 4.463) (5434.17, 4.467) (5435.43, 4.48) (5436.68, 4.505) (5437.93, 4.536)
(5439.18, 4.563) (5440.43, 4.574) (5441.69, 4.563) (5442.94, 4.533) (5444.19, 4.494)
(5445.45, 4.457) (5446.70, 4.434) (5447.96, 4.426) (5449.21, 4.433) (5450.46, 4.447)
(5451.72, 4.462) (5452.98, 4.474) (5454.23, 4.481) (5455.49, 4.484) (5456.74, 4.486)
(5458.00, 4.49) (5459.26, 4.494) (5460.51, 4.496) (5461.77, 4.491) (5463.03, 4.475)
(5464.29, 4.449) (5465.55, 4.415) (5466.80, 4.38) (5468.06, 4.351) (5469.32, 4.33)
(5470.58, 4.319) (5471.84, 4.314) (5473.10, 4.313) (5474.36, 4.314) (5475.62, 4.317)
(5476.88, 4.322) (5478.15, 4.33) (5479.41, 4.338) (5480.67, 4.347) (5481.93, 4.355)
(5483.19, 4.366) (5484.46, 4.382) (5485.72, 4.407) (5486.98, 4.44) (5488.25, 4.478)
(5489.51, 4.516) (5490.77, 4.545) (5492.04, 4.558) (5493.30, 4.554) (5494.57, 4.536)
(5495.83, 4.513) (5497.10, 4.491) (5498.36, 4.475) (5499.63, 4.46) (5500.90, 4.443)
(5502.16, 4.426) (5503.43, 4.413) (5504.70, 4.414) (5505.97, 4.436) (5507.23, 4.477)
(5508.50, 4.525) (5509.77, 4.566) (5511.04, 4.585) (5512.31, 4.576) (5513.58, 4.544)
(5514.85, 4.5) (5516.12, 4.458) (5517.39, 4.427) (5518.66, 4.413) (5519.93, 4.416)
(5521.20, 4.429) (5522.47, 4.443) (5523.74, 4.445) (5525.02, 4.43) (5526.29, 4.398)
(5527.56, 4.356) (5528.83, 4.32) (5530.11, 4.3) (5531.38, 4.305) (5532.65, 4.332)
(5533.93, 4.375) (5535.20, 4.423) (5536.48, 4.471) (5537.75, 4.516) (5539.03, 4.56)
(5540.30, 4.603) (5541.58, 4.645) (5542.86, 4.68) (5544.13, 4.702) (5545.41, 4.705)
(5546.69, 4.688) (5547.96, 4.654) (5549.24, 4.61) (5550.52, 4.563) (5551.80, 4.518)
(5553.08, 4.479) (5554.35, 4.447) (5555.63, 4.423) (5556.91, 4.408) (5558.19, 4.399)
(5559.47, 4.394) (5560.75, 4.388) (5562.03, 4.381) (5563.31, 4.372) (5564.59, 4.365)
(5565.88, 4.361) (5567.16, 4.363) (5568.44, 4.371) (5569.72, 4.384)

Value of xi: 4.41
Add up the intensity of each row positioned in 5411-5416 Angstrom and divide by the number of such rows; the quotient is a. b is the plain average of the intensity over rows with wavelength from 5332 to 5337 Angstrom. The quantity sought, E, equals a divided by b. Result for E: 0.98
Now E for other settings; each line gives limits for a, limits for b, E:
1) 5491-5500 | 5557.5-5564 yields 1.03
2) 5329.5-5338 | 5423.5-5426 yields 1.02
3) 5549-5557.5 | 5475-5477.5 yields 1.04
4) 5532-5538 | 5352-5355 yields 0.96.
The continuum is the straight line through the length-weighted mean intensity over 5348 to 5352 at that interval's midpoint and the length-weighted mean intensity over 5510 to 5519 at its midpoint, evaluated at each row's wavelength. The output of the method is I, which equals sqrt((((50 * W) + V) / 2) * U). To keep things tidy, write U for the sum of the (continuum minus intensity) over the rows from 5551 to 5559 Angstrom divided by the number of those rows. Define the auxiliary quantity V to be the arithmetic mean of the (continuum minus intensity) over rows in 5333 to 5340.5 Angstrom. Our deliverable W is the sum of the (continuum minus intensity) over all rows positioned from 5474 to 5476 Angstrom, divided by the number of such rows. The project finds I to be 0.52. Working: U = 0.06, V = -0.09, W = 0.19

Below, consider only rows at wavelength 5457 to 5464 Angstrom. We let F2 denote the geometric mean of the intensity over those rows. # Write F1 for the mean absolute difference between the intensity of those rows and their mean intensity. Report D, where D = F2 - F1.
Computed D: 4.48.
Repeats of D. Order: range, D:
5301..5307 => 4.64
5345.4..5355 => 4.49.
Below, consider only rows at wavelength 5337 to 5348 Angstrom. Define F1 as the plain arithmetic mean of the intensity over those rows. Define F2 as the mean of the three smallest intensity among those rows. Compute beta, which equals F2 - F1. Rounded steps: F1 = 4.57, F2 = 4.51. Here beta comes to -0.057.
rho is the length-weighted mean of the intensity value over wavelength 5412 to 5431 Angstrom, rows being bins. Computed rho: 4.48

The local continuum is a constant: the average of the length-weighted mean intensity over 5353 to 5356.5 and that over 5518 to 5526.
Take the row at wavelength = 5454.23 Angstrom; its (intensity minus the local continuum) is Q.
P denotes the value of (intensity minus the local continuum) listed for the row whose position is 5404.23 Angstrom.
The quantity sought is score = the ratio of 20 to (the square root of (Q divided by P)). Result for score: 57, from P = -0.4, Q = -0.06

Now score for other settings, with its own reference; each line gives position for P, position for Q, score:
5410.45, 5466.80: 27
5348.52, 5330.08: 10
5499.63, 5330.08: 13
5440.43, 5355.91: 11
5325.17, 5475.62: 22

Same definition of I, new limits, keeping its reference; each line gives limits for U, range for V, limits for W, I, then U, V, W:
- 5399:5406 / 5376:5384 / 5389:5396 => 0.89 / 0.36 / -0.16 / 0.09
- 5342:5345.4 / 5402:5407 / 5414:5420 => 0.17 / -0.04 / 0.42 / -0.04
